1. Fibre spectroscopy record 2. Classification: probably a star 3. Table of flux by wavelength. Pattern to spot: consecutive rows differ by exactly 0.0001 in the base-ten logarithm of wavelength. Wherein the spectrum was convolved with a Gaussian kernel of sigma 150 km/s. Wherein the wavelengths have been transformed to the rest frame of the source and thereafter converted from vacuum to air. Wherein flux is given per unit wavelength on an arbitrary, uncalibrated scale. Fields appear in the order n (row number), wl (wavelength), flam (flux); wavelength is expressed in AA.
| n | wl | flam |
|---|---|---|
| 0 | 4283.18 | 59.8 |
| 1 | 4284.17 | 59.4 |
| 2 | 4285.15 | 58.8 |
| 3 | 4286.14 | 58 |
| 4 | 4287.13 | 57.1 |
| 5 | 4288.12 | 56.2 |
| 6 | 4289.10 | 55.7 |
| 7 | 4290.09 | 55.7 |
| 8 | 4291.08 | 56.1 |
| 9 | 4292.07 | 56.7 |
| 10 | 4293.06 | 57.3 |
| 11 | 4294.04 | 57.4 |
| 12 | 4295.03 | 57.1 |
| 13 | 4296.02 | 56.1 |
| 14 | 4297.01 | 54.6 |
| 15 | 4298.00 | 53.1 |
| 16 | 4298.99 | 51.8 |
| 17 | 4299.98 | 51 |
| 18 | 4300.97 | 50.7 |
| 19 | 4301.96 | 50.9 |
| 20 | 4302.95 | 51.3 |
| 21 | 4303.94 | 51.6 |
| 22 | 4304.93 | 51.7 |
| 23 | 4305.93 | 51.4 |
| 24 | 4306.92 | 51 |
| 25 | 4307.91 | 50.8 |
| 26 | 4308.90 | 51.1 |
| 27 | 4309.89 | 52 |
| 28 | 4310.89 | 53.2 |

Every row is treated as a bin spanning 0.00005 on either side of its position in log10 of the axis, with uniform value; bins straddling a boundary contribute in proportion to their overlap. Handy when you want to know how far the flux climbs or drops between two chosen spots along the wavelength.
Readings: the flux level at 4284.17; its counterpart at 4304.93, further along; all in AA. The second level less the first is -8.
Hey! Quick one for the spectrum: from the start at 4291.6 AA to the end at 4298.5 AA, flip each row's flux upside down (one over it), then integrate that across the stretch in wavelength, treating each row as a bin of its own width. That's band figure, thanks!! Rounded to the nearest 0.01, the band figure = 0.12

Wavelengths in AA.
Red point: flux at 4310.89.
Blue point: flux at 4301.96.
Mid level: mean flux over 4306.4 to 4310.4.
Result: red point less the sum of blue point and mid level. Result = -49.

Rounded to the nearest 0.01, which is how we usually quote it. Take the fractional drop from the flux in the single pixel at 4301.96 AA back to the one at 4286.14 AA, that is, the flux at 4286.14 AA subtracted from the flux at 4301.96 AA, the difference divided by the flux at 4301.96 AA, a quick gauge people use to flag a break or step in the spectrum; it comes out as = -0.14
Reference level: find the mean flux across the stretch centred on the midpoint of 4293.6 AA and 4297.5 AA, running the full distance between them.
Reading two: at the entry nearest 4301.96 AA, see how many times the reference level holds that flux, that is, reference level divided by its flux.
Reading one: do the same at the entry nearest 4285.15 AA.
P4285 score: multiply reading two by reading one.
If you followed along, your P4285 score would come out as 1.06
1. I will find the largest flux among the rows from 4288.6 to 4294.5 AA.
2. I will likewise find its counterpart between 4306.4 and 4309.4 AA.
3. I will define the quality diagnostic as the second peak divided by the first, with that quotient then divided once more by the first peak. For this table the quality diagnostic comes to 0.0155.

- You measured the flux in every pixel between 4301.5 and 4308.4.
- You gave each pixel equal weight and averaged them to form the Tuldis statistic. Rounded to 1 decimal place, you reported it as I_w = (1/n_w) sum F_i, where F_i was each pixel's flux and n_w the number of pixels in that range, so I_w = 51.2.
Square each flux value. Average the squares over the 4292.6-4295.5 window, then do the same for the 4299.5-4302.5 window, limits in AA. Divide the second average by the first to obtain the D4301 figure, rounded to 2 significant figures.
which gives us 0.79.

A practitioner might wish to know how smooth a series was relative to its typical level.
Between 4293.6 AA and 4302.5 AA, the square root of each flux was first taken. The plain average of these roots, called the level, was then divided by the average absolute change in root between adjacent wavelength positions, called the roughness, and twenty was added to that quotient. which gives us 145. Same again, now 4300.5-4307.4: 382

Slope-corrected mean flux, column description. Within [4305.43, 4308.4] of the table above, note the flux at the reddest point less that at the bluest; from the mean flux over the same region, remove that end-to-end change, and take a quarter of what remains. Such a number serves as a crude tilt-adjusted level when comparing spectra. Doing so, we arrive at 12.9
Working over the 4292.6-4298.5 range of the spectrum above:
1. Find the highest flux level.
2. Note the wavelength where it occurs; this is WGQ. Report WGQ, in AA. 4294.04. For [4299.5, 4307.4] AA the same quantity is 4304.93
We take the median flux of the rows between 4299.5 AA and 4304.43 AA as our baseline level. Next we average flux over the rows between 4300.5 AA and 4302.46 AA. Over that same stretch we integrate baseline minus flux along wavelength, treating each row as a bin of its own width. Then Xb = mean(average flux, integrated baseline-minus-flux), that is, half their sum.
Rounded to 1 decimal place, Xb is 25.6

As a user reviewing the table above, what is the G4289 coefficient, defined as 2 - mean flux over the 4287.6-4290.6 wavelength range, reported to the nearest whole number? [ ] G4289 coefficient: -54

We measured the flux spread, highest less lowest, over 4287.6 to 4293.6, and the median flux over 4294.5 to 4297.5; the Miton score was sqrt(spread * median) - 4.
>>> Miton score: 5.5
